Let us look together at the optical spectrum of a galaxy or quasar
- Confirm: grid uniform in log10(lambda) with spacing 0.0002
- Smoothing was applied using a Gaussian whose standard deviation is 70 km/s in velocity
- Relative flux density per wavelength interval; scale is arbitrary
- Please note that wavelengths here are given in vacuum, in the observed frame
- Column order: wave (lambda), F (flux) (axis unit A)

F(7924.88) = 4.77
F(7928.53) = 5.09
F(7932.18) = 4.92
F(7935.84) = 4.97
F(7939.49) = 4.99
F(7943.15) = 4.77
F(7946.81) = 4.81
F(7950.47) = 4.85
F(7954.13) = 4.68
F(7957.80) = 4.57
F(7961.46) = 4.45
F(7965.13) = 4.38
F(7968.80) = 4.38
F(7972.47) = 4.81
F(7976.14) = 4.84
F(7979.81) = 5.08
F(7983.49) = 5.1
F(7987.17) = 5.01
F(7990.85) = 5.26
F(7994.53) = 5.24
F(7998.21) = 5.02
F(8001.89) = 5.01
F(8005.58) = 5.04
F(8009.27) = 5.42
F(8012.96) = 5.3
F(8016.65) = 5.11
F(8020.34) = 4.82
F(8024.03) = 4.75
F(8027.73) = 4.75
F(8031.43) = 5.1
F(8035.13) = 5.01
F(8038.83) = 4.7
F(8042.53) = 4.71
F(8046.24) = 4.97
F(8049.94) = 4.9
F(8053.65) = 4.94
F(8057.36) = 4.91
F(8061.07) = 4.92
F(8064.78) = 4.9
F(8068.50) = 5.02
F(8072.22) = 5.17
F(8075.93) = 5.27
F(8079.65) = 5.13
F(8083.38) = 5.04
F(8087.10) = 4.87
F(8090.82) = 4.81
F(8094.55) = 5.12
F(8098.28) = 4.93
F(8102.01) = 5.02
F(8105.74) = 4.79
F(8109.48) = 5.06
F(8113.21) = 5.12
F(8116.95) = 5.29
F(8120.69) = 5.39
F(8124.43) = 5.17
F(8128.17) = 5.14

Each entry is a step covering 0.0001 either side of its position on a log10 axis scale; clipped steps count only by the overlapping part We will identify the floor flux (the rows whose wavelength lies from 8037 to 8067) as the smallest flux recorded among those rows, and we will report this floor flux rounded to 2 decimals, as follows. 4.70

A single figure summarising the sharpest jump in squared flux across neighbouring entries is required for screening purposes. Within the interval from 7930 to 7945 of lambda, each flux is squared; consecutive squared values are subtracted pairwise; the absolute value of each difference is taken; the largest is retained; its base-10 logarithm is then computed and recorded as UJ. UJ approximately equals 0.33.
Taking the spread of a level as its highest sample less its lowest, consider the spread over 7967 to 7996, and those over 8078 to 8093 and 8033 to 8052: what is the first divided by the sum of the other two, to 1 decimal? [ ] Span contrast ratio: 1.4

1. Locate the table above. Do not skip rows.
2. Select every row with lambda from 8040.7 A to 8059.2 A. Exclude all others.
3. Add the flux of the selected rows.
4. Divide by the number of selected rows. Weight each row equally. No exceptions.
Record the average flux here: 4.9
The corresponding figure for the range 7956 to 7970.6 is 4.4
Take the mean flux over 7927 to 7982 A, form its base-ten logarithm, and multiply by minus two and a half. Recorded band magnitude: -1.70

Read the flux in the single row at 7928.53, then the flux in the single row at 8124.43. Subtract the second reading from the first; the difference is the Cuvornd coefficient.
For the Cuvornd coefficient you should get -0.1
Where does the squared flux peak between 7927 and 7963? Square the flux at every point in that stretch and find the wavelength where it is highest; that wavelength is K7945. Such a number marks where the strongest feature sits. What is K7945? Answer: 7928.53 A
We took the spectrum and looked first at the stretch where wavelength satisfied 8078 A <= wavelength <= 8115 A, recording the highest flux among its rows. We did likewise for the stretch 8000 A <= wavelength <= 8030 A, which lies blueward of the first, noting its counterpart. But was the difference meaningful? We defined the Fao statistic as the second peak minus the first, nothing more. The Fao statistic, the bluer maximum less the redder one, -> 0.29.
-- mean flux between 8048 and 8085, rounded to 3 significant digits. 5.02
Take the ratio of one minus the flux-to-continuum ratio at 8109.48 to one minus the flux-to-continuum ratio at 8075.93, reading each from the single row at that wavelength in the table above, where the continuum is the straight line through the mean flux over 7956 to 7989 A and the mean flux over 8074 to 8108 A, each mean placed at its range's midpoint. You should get 0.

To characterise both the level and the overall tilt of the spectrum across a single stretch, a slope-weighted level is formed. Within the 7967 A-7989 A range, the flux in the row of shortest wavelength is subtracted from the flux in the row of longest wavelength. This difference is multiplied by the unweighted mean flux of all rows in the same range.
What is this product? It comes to 3.1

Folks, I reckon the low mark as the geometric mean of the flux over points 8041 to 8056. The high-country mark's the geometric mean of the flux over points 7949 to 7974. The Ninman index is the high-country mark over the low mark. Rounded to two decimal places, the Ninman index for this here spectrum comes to 0.94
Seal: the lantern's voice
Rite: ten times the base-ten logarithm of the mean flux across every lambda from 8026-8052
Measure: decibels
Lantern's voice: 6.88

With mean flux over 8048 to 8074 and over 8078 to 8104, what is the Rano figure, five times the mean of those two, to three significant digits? 24.9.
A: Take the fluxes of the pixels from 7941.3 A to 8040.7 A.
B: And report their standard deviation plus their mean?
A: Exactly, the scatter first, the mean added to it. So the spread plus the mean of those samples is 5.17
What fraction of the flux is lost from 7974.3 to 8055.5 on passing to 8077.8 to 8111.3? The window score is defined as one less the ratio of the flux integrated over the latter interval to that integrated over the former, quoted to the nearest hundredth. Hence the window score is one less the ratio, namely 0.59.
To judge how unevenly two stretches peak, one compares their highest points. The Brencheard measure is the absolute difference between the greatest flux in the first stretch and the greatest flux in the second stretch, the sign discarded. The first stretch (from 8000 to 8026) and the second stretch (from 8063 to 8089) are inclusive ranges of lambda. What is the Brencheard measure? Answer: 0.15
